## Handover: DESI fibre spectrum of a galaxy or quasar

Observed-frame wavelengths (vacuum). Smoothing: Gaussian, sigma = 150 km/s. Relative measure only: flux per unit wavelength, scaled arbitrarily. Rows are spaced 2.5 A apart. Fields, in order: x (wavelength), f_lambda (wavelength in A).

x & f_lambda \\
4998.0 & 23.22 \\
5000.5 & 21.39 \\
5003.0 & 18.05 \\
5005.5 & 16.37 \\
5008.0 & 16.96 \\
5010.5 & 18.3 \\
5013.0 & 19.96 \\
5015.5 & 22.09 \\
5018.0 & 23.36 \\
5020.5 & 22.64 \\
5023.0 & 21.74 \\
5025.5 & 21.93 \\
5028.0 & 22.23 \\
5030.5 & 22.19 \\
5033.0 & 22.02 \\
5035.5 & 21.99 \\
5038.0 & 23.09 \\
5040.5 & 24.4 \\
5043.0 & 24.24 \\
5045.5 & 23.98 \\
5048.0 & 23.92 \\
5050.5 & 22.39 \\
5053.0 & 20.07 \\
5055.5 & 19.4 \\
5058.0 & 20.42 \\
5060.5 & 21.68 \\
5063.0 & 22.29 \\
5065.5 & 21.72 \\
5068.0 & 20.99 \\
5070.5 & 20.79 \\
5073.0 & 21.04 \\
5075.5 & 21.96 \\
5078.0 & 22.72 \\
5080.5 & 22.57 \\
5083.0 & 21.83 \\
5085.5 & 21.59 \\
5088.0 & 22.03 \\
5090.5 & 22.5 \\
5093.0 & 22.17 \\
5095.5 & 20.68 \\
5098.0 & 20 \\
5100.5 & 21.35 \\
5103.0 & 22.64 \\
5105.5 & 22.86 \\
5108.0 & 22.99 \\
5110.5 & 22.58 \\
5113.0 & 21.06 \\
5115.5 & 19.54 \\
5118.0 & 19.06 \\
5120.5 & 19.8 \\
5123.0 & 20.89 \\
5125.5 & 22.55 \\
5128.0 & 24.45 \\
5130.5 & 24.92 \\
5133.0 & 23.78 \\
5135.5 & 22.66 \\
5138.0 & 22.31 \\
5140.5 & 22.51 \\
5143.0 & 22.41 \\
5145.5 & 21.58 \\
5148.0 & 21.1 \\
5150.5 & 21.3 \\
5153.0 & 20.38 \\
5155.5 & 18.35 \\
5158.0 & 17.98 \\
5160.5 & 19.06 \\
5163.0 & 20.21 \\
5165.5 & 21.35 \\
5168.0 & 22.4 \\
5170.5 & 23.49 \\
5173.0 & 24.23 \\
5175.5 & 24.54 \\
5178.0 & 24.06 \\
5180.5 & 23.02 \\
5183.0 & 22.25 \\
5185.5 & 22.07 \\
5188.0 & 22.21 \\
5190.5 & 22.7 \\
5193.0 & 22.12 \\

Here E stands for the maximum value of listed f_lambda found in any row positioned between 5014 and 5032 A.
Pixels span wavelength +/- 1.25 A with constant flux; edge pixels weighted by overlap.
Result 23.36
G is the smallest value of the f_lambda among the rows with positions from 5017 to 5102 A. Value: 19.4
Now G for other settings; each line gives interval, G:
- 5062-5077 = 20.79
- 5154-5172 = 17.98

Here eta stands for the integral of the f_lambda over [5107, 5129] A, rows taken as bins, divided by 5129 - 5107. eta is 21.4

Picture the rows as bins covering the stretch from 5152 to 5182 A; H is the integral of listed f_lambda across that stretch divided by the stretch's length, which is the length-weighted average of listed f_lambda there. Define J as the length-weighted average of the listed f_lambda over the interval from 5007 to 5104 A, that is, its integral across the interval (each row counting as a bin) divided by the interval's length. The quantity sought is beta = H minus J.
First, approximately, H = 21.6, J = 21.8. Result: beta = -0.1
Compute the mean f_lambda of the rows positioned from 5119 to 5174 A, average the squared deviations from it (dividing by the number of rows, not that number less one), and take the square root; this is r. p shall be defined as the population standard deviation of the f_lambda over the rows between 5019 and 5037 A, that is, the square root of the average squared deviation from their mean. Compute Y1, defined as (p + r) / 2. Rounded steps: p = 0.3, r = 1.9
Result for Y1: 1.1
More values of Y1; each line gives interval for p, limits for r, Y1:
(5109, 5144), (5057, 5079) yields 1.2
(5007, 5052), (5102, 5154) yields 1.7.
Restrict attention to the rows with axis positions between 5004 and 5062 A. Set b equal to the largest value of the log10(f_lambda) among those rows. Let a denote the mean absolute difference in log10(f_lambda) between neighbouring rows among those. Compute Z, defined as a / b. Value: 0.013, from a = 0.018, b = 1.39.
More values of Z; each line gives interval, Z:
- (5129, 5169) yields 0.012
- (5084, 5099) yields 0.010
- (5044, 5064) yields 0.016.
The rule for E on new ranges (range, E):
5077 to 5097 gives 22.72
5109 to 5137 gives 24.92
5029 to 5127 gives 24.4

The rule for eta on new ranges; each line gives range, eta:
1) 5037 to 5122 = 21.8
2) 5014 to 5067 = 22.3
